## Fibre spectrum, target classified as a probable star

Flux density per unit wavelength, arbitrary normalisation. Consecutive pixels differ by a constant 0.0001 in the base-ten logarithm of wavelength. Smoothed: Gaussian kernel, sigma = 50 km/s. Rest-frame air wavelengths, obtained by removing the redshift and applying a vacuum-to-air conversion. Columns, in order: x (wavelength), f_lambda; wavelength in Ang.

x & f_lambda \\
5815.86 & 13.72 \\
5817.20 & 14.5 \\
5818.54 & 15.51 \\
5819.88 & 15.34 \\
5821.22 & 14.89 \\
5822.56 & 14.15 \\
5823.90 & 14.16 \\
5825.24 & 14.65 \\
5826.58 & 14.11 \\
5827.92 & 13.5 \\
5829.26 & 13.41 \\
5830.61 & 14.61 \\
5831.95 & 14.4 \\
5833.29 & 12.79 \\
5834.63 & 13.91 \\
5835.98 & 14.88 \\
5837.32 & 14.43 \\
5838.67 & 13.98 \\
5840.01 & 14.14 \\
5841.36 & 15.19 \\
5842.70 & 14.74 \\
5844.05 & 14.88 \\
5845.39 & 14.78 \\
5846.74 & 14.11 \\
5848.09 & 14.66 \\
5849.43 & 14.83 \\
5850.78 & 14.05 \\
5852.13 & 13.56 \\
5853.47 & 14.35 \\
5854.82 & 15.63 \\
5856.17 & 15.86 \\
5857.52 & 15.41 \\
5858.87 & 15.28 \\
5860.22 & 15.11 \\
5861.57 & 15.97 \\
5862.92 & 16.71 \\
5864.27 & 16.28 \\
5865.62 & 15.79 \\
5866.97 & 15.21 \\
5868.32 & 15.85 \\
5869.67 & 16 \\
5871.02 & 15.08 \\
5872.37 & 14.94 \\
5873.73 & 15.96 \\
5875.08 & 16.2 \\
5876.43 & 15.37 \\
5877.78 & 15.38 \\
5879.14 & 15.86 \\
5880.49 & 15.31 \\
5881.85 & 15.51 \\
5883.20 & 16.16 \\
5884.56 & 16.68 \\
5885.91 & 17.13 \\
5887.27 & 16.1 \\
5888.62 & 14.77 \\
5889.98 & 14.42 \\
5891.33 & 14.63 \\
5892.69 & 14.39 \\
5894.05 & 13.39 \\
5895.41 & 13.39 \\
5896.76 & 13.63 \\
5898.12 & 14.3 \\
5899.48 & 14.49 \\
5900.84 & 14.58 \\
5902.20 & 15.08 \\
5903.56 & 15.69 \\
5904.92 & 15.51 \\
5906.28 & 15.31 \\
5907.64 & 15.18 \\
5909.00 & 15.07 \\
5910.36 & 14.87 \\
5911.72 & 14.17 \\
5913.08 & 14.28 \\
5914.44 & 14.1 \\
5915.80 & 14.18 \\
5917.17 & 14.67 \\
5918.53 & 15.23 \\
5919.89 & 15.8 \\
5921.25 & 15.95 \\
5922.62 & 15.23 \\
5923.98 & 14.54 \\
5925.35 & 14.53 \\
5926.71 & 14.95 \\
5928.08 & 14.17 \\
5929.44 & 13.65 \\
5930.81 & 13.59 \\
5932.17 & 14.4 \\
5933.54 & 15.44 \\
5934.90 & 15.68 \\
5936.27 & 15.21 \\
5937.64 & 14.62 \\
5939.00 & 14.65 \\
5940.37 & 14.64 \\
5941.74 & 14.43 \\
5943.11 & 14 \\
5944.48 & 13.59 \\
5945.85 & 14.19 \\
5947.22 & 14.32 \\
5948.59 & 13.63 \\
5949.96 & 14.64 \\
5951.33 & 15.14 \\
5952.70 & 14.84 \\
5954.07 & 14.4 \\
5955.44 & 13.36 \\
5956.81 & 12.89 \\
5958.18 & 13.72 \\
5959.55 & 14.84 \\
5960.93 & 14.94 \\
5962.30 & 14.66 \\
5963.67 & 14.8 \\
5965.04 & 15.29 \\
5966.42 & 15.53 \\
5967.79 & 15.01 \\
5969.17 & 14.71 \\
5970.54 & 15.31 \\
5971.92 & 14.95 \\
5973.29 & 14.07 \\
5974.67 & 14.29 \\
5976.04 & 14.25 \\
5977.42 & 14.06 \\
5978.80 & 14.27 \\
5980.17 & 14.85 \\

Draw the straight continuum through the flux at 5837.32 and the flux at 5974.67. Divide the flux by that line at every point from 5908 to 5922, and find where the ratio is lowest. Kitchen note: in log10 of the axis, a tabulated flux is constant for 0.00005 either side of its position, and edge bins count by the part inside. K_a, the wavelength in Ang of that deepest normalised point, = 5914.44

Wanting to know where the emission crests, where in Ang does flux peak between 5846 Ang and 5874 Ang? 5862.92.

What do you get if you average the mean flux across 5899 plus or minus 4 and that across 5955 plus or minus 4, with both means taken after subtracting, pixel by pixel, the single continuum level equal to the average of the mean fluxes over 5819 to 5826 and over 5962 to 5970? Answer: -0.7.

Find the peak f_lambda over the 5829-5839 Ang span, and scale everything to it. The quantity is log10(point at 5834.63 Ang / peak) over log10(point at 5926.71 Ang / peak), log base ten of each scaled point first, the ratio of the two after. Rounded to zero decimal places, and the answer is -14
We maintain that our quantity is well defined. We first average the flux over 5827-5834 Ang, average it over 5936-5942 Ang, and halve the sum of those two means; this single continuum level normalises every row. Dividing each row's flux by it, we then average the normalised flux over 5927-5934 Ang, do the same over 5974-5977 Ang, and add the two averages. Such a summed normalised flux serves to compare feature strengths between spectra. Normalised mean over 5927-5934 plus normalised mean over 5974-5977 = 2.00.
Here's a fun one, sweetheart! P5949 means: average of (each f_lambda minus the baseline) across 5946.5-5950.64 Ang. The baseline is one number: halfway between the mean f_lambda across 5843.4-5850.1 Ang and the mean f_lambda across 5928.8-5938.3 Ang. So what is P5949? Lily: -0.5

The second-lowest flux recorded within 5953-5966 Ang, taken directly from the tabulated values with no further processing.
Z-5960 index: 13.36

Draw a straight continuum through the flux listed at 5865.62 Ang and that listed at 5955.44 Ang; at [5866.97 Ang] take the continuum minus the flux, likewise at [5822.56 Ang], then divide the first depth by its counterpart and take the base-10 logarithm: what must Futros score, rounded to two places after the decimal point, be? -0.71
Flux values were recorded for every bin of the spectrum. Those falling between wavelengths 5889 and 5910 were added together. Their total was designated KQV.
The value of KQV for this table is 219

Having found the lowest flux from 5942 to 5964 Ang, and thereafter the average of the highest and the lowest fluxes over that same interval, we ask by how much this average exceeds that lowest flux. 1.1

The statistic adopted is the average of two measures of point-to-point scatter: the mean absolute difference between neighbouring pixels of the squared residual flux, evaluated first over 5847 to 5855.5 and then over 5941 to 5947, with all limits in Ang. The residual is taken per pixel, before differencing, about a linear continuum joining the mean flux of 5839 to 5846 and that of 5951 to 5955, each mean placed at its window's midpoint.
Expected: 0.7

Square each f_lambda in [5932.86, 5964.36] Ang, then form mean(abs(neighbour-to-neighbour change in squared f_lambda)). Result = 13.0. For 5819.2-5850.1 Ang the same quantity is 15.8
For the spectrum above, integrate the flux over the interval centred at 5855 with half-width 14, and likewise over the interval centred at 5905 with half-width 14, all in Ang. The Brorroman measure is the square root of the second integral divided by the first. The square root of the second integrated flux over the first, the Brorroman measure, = 0.98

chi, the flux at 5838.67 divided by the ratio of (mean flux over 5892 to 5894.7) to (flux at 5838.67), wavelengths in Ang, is 14.1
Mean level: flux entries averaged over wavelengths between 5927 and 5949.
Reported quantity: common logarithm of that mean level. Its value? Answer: 1.158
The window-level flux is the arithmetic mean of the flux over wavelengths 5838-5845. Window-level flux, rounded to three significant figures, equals 14.6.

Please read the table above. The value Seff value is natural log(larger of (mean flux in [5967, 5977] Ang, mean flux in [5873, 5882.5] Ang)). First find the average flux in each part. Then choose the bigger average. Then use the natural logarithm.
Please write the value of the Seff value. 2.75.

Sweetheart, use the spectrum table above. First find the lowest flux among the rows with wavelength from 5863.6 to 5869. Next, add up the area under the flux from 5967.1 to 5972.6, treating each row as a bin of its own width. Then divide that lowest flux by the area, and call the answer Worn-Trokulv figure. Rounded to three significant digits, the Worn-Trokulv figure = 0.184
